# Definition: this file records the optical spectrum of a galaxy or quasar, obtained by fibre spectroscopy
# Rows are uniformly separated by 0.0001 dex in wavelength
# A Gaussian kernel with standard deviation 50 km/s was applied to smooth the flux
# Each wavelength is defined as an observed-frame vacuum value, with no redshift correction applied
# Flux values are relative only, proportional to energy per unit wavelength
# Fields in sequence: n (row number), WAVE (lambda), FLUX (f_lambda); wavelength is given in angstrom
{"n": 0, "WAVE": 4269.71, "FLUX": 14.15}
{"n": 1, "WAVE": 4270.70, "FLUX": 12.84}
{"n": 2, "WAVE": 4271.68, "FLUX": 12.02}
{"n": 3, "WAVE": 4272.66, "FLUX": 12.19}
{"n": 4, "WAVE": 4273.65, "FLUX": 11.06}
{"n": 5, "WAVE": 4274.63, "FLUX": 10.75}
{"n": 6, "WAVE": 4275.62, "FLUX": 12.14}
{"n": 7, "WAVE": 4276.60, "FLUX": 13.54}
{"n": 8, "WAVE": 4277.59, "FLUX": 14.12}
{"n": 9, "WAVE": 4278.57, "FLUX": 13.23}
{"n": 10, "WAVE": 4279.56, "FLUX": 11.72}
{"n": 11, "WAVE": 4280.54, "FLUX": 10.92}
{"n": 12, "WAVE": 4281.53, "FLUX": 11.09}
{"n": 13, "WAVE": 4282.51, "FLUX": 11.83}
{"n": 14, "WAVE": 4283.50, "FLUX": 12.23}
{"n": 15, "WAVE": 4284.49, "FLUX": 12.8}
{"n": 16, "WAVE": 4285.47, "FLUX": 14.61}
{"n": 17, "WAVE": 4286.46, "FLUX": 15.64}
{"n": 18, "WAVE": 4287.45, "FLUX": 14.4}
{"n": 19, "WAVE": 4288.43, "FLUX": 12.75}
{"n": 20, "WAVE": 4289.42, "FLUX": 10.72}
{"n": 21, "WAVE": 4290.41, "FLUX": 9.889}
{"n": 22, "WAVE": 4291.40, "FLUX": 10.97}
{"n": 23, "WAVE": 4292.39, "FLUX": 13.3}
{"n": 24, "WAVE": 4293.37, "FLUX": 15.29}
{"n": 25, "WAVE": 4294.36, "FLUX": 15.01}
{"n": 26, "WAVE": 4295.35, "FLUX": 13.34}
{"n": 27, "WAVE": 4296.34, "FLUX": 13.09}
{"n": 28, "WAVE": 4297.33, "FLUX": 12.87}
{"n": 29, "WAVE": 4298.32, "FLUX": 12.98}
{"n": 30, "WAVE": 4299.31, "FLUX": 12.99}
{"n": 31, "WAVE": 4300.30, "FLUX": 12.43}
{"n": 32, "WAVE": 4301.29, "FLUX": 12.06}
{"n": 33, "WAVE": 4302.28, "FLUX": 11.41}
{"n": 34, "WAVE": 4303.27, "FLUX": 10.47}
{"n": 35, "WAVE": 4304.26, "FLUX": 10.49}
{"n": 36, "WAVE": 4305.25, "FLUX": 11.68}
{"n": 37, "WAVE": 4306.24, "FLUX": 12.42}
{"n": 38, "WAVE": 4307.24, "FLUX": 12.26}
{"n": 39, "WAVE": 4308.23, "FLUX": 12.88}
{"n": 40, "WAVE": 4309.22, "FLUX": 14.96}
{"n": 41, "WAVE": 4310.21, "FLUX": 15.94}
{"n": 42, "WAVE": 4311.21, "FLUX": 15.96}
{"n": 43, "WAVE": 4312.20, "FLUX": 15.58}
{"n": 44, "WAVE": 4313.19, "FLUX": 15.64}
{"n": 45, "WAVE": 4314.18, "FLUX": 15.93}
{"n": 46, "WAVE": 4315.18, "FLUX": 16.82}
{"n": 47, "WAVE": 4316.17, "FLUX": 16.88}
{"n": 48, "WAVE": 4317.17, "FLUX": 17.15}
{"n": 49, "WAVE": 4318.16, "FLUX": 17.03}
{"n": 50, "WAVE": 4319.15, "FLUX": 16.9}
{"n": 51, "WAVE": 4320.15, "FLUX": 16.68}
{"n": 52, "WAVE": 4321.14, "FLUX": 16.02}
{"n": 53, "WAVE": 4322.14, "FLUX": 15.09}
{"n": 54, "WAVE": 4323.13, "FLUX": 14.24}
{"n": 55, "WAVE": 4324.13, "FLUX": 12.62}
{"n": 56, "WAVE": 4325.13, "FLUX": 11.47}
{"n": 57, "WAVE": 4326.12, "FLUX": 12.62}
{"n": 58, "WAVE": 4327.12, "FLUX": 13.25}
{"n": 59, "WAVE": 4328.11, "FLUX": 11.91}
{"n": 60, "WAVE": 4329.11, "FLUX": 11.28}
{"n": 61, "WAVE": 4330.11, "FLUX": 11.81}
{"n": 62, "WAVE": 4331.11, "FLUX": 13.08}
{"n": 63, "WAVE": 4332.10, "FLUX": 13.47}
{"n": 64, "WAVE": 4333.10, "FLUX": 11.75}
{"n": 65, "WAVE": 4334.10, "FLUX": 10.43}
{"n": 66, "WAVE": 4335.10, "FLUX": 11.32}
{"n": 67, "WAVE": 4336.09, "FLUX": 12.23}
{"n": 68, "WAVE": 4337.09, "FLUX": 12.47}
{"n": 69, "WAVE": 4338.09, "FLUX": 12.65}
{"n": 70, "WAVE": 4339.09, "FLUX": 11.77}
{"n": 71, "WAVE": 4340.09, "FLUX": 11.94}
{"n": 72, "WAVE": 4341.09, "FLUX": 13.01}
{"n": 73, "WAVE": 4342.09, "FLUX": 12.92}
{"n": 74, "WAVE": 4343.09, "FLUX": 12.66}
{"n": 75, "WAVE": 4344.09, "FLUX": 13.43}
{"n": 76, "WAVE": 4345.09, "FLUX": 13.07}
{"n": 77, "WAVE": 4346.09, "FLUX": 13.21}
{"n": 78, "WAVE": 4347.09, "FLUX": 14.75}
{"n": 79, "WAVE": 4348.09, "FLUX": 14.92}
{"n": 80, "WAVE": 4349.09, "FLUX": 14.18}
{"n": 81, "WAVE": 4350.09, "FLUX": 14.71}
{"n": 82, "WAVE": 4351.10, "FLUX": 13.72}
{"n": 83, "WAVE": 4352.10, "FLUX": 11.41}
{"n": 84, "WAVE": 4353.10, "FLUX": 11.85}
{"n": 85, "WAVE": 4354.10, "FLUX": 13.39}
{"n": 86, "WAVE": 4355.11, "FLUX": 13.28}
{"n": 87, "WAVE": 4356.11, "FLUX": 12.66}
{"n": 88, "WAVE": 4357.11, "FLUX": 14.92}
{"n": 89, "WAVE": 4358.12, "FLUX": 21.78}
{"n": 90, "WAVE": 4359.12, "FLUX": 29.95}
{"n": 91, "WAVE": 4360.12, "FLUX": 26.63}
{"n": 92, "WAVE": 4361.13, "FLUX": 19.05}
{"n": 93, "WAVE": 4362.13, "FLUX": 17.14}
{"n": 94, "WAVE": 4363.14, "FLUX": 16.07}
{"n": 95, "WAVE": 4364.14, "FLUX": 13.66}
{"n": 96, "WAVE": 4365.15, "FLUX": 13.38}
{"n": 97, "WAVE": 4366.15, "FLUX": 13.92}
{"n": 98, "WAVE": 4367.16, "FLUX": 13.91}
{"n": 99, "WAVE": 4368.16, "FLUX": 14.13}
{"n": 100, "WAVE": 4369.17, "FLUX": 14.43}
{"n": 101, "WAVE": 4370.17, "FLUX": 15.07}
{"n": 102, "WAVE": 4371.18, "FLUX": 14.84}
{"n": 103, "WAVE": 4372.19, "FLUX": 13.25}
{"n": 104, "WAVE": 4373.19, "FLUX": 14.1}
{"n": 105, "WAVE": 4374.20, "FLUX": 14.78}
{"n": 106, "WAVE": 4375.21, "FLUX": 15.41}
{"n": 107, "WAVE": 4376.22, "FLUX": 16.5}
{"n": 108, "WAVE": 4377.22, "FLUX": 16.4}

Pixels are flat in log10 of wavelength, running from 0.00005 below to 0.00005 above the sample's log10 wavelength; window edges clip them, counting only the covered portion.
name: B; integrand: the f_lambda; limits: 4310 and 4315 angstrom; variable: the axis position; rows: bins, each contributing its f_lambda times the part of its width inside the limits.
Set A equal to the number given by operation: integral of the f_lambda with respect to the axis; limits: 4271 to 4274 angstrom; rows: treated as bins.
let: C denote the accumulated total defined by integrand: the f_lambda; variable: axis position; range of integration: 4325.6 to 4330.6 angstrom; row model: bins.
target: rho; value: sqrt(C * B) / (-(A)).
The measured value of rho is -2.0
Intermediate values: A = 36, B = 79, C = 61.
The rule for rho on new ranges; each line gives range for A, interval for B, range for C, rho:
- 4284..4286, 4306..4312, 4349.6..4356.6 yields -3.2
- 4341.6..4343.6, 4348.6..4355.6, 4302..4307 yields -2.8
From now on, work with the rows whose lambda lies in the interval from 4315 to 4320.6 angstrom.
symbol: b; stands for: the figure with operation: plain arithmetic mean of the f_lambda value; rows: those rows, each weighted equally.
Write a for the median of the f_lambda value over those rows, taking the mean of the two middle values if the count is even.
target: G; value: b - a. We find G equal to 0.02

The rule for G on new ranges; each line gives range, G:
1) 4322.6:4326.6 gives 0.12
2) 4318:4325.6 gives -0.55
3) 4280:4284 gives 0.06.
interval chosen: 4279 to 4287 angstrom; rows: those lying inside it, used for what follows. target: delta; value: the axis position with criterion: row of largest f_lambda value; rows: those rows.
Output 4286.46 angstrom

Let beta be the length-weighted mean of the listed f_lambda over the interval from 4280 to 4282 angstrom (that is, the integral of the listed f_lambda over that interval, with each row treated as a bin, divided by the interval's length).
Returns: 11.0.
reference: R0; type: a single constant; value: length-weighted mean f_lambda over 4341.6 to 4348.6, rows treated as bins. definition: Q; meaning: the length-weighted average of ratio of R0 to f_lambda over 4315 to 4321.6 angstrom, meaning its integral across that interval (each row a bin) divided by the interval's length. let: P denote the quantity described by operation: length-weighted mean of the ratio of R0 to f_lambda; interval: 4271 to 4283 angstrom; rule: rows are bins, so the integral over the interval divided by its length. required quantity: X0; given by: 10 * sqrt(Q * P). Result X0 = 9.6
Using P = 1.13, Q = 0.81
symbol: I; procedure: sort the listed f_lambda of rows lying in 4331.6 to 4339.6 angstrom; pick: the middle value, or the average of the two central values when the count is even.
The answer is 12.0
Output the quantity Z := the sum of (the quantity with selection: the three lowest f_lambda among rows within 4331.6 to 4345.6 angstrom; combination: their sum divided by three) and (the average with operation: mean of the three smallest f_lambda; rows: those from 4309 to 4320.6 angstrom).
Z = 26.6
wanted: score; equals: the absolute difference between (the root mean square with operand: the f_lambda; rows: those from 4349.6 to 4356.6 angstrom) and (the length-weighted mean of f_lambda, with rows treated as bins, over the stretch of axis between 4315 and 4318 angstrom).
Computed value 4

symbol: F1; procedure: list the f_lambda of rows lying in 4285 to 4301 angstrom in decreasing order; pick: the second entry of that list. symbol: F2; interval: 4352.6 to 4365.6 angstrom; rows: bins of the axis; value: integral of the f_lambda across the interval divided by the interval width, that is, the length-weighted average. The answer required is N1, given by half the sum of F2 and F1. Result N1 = 16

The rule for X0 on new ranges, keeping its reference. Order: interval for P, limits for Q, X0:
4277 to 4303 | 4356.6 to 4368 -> 9.3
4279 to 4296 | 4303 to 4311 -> 10.8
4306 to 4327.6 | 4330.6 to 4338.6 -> 10.2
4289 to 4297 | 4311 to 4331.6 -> 10.2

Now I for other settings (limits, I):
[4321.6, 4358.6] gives 12.9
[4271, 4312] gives 12.4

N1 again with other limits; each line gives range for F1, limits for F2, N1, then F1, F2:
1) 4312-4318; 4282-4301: 15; 16.88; 13.0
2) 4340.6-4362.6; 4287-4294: 20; 26.63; 12.5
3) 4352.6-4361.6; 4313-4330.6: 21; 26.63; 14.6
